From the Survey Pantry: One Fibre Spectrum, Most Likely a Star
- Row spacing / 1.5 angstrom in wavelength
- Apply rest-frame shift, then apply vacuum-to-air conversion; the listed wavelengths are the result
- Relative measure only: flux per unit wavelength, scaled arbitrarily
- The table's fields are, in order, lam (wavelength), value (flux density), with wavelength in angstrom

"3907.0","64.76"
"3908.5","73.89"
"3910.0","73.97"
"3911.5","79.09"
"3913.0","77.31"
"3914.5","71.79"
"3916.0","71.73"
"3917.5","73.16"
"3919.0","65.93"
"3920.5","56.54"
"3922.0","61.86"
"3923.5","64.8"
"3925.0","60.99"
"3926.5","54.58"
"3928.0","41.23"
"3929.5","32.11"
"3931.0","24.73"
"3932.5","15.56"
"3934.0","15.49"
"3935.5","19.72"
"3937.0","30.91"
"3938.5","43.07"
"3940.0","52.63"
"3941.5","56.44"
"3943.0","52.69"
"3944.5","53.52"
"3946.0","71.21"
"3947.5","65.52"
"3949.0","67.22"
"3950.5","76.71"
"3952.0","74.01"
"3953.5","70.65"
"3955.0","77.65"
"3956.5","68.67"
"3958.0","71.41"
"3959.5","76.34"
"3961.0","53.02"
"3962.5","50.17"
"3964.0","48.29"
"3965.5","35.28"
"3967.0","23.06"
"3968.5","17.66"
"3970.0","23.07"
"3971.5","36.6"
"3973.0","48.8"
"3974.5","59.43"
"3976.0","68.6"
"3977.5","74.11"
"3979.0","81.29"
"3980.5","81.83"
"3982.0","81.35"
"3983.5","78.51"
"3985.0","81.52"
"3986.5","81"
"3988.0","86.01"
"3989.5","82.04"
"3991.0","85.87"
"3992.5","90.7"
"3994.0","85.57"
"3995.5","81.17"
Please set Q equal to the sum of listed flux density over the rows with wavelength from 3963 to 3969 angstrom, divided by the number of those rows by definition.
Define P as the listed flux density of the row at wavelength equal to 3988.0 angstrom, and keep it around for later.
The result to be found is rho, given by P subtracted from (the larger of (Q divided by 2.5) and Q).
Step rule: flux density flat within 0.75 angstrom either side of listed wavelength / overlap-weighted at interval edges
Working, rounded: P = 86.01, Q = 31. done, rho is -55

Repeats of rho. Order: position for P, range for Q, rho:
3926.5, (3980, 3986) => 26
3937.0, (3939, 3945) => 23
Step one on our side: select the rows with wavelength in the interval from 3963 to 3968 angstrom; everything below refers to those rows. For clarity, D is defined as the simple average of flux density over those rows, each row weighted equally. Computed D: 36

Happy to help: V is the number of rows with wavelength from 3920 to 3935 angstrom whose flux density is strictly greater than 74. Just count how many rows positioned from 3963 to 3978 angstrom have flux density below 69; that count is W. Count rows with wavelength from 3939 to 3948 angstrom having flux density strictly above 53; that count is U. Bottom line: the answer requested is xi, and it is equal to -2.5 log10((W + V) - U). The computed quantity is -1.7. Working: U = 4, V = 0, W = 9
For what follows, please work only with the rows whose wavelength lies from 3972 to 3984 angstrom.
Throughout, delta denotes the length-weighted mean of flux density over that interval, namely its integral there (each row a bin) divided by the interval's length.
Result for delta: 71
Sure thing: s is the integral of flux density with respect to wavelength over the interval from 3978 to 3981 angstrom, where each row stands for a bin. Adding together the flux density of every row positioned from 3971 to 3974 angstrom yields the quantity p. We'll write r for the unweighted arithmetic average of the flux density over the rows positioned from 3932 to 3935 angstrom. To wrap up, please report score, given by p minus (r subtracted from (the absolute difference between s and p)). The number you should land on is -56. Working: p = 85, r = 16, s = 243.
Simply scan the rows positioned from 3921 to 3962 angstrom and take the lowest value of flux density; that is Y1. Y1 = 15.49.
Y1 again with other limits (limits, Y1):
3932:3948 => 15.49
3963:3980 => 17.66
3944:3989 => 17.66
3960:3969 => 17.66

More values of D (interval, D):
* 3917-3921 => 65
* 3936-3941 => 42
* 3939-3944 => 54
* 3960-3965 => 50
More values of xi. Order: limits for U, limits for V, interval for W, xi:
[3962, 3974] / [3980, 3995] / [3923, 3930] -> -2.9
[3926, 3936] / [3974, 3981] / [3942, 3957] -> -2.1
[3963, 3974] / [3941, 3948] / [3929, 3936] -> -1.7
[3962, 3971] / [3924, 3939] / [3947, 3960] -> -1.2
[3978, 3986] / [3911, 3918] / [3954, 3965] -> 0.0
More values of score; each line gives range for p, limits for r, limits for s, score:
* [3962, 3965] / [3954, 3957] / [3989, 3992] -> 16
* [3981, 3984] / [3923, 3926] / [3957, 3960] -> 163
